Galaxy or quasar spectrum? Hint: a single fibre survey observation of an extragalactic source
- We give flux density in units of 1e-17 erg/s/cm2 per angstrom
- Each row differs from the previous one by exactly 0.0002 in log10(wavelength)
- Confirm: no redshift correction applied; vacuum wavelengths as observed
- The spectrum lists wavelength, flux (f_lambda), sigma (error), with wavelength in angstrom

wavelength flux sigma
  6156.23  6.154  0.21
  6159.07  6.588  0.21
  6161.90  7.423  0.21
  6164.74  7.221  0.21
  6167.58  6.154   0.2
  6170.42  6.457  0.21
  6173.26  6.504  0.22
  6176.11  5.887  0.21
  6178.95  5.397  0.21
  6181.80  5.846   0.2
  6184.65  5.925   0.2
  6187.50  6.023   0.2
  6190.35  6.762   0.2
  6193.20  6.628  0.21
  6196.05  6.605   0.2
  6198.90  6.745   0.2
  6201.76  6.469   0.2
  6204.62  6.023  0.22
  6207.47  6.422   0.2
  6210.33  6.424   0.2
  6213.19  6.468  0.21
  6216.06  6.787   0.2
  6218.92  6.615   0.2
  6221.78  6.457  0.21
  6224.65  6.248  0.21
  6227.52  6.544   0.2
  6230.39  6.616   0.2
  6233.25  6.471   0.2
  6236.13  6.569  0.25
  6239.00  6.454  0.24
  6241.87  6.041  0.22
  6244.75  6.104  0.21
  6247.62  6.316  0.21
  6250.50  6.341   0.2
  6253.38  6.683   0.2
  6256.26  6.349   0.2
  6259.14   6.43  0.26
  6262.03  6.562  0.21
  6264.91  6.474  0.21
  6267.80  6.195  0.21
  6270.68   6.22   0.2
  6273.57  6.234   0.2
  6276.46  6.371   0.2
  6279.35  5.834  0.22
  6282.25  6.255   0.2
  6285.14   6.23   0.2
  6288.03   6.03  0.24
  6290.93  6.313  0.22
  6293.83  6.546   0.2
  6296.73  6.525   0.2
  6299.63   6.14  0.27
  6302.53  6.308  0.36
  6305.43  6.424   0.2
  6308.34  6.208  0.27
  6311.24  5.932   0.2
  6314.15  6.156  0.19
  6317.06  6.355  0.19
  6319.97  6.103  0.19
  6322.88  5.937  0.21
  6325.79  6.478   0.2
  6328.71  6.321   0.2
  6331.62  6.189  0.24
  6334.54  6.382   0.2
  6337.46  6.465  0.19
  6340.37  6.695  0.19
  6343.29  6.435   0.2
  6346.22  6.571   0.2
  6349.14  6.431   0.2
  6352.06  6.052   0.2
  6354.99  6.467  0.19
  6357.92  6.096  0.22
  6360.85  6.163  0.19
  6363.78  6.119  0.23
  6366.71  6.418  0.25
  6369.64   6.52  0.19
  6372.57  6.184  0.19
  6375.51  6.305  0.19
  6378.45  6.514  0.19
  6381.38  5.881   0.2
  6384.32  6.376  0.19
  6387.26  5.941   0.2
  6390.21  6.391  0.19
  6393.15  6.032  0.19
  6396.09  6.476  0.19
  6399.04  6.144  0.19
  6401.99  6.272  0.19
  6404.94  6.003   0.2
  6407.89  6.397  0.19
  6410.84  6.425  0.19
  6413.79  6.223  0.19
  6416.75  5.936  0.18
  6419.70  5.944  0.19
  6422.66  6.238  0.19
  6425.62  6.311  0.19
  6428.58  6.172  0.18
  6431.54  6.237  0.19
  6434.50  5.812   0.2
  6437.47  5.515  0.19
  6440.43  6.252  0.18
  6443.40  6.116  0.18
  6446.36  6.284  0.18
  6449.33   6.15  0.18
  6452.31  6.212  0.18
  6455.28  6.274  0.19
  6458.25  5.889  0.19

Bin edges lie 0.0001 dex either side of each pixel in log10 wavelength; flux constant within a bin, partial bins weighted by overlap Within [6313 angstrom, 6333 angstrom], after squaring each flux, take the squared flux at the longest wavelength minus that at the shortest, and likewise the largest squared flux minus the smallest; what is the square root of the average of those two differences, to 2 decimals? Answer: 1.89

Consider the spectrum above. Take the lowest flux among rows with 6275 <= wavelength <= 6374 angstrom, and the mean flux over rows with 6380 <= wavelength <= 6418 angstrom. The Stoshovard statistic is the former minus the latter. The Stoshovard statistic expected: -0.36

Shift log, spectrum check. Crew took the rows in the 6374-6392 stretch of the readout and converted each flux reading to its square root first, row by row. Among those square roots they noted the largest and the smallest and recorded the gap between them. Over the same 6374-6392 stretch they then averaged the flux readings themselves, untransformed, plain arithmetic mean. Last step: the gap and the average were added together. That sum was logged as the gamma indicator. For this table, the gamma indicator 6.36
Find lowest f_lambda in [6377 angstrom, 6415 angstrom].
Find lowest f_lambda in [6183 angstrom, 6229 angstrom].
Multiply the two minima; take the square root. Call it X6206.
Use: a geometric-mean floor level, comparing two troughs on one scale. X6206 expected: 5.90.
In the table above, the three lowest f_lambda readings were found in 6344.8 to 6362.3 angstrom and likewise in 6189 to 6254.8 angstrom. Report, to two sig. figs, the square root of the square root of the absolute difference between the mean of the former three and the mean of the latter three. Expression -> 0.47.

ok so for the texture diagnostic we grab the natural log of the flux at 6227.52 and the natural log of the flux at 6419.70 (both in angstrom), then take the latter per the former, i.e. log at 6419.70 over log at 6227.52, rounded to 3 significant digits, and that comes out 0.949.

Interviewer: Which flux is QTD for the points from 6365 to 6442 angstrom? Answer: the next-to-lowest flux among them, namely 5.812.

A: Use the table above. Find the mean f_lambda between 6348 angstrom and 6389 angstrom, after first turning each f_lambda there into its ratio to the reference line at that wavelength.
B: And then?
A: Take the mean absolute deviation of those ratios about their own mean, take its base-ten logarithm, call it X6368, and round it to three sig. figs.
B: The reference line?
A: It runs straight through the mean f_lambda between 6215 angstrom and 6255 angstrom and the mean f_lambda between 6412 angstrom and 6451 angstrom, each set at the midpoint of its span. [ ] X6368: -1.52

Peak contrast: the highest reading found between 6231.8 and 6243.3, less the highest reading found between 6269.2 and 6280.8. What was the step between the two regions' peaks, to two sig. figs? 0.20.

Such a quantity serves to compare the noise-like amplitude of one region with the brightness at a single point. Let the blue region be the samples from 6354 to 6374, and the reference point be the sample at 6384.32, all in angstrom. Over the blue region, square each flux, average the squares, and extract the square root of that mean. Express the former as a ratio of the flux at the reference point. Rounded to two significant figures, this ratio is 0.99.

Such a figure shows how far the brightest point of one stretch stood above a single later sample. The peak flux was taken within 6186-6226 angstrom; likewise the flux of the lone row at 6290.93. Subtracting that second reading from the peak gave 0.47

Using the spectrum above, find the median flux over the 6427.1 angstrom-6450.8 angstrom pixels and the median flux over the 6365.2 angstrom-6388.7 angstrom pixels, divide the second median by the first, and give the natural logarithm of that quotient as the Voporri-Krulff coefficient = 0.029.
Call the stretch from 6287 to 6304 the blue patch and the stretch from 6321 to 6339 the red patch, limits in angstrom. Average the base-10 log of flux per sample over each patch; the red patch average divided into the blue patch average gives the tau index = 1.00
